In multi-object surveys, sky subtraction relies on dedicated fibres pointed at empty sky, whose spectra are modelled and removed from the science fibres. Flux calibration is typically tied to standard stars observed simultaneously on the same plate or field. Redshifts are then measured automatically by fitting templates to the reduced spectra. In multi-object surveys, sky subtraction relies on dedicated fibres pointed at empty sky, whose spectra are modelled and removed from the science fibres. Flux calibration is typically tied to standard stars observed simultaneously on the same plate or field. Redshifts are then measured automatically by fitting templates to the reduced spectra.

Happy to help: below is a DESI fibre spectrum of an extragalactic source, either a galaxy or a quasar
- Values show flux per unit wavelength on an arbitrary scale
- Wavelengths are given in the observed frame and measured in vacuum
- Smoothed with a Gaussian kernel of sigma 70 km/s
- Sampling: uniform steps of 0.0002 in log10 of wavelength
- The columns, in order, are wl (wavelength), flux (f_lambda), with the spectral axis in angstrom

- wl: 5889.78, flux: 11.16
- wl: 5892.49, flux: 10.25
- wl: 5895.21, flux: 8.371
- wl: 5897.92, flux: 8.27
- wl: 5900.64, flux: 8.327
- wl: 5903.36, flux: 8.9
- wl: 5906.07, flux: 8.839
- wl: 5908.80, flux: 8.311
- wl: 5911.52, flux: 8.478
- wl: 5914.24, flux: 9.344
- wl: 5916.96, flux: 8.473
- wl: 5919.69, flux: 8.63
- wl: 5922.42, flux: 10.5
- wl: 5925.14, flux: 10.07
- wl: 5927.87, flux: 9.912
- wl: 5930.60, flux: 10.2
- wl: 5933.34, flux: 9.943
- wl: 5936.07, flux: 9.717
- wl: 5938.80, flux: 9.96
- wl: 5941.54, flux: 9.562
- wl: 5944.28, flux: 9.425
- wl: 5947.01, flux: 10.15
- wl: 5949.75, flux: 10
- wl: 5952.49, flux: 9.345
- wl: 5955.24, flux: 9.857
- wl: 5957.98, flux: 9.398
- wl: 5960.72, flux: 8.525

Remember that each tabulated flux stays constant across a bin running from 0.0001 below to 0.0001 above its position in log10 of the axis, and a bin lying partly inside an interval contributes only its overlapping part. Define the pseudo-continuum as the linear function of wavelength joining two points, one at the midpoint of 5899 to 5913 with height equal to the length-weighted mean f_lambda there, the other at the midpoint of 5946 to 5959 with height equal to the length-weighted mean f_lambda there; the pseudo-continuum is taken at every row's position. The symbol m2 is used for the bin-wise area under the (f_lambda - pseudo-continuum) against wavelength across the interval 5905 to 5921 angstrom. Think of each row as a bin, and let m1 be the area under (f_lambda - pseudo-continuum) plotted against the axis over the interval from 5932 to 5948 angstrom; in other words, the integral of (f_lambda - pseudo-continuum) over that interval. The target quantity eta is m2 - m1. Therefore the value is -7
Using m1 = 5.7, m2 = -1.1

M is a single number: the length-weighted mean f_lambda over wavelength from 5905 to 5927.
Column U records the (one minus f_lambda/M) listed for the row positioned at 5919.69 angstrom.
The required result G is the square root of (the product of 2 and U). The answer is 0.32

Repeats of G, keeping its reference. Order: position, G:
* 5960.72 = 0.36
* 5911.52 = 0.37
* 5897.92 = 0.43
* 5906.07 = 0.24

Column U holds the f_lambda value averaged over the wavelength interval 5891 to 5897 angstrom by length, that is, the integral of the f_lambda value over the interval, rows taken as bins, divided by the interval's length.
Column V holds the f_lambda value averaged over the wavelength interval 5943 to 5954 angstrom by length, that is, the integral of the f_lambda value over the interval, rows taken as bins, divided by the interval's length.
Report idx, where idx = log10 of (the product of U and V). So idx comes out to 1.96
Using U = 9.3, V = 9.7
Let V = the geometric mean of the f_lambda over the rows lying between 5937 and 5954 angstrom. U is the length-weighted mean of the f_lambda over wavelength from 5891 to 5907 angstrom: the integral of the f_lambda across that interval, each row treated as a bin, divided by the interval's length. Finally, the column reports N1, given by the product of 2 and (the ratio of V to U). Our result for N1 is 2.20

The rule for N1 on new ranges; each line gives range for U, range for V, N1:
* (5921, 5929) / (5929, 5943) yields 1.94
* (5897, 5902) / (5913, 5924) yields 2.22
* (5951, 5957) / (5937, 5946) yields 2.01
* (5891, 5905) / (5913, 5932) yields 2.16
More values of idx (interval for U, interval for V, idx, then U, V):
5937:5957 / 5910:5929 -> 1.96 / 9.7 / 9.3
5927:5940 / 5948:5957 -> 1.99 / 9.9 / 9.7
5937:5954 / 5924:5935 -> 1.99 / 9.7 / 10.0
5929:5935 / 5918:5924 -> 1.98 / 10.0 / 9.5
